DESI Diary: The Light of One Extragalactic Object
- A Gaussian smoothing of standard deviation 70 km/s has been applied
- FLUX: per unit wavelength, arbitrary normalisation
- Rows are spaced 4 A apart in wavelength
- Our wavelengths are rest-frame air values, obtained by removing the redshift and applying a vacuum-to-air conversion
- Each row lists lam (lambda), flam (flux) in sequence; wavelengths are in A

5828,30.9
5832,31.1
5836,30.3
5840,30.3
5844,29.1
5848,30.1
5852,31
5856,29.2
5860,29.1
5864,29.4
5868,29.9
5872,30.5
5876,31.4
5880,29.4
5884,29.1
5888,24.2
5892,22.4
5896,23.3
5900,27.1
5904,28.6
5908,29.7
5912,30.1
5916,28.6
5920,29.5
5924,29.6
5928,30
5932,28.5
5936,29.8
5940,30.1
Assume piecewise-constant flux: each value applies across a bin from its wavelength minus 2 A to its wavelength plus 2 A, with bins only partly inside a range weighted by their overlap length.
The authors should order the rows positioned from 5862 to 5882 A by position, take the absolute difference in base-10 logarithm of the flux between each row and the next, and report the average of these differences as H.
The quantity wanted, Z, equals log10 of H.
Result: -1.84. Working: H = 0.014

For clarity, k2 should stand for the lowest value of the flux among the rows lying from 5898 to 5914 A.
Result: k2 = 27.1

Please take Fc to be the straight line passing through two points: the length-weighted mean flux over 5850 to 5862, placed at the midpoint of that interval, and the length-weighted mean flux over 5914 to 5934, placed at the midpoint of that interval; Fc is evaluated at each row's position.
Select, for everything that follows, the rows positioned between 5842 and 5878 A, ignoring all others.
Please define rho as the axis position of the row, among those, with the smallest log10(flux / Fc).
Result 5844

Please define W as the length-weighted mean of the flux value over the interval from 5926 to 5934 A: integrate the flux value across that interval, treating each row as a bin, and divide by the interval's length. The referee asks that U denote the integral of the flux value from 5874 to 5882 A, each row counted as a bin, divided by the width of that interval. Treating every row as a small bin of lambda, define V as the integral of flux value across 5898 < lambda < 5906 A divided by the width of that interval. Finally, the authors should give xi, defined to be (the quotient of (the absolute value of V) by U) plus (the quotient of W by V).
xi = 1.97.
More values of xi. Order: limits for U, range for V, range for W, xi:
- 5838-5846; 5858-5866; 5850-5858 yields 2.01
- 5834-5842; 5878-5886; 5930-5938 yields 1.96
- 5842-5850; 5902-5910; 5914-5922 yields 1.98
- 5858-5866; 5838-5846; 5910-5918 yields 2.00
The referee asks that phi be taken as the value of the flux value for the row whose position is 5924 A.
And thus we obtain 29.6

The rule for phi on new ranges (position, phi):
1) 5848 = 30.1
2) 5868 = 29.9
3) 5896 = 23.3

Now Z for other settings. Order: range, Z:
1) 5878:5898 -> -1.47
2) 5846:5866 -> -1.95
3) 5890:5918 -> -1.60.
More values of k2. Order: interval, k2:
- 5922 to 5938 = 28.5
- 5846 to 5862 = 29.1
